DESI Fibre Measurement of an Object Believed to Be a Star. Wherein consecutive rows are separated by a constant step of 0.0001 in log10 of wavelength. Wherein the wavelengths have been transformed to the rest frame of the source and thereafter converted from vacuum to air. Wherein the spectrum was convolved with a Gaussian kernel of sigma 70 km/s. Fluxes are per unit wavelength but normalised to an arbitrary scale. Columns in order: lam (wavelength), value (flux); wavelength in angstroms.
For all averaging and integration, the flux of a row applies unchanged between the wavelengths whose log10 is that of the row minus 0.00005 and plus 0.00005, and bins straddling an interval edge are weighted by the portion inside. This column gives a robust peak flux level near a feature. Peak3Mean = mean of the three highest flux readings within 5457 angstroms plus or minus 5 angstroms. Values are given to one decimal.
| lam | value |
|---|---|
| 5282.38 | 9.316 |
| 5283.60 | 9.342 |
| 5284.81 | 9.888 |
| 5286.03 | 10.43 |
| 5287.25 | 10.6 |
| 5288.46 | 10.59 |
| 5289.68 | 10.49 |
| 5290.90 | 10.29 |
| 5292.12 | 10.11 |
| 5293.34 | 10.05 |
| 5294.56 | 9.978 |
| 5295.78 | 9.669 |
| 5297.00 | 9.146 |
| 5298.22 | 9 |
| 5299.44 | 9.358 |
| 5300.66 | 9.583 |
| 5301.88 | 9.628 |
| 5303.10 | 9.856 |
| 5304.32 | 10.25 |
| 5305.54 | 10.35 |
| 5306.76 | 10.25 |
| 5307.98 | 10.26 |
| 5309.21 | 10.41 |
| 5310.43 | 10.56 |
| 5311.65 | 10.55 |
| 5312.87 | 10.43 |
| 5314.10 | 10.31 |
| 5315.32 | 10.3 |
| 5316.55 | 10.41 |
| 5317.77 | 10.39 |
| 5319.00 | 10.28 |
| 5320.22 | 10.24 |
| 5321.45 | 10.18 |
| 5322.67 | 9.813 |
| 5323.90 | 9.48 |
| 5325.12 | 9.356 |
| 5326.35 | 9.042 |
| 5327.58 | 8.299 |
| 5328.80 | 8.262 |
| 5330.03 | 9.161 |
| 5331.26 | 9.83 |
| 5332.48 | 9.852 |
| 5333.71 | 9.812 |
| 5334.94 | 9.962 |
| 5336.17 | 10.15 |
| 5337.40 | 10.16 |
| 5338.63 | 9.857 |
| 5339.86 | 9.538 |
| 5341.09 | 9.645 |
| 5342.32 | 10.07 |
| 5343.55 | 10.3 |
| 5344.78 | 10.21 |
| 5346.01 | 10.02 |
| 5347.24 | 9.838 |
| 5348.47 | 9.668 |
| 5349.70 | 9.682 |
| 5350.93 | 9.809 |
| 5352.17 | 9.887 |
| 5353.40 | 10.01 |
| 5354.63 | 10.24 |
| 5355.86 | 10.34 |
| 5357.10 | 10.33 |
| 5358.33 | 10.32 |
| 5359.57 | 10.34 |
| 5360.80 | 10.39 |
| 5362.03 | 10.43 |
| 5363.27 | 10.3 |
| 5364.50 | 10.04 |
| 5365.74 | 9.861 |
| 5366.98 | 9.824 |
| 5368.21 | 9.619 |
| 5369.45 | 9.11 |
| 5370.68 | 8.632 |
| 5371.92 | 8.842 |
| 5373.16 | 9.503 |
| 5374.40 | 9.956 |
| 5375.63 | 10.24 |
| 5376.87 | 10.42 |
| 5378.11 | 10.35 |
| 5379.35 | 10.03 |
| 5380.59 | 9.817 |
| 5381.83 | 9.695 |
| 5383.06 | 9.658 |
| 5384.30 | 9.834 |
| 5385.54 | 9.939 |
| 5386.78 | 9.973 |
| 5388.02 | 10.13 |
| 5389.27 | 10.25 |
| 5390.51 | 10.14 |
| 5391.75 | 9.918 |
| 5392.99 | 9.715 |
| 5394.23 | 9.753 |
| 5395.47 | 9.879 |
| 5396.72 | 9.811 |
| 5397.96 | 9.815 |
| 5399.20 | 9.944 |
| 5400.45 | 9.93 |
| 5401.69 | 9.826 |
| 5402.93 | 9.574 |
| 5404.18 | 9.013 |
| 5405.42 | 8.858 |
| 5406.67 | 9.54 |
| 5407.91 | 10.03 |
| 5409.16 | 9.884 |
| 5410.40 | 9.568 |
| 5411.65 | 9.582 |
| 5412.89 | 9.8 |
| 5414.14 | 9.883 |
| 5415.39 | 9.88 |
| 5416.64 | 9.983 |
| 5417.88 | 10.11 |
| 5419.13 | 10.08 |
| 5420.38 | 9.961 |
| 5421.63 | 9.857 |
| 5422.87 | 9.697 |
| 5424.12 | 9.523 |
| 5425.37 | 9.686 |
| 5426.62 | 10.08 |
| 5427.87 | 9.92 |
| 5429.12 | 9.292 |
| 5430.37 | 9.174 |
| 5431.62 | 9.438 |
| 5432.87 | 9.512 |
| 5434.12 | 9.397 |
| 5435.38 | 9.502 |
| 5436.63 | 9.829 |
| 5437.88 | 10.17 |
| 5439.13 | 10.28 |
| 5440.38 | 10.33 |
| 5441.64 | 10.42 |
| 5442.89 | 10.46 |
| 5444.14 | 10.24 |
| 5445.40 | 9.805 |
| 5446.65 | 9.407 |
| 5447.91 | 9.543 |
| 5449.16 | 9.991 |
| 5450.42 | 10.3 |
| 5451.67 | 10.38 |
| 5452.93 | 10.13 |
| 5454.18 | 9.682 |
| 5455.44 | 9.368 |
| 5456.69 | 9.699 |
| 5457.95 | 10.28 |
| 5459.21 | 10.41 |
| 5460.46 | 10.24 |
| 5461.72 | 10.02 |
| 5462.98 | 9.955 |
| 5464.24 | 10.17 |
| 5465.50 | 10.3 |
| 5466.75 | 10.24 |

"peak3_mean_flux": 10.3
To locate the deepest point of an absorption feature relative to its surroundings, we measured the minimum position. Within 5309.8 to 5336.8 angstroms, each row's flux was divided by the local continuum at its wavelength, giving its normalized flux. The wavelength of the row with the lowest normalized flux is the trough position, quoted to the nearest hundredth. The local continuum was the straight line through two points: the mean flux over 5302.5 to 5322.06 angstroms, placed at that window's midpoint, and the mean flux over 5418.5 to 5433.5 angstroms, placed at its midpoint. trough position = 5328.80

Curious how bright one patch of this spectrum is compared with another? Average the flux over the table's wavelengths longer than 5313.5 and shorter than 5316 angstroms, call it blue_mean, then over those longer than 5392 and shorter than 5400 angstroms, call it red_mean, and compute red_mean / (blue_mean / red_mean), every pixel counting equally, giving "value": 9.4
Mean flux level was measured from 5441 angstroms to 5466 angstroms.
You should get 10.0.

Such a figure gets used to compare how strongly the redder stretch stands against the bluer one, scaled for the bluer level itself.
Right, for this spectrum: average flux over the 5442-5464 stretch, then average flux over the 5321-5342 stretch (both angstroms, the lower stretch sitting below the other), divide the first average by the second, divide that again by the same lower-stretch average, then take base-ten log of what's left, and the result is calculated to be -0.96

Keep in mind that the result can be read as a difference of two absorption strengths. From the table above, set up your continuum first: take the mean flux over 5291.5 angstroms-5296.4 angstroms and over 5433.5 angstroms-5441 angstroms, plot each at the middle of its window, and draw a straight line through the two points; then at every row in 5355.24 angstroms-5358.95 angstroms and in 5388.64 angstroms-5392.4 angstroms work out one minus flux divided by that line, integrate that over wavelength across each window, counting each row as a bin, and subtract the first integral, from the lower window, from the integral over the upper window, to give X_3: 0.08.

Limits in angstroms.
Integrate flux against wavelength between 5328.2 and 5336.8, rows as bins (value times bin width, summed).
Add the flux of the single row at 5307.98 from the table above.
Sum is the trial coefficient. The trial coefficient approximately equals 93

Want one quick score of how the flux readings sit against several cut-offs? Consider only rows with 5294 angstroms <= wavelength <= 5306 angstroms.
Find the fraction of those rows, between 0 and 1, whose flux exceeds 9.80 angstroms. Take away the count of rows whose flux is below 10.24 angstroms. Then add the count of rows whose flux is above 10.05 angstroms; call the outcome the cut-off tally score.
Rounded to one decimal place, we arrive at -5.6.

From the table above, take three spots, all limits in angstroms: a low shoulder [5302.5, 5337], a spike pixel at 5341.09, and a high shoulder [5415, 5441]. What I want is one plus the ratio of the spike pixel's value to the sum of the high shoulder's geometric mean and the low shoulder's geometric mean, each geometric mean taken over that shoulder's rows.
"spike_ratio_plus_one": 1.49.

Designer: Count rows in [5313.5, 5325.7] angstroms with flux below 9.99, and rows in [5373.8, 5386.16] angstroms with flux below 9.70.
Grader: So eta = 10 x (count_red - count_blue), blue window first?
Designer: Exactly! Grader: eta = -10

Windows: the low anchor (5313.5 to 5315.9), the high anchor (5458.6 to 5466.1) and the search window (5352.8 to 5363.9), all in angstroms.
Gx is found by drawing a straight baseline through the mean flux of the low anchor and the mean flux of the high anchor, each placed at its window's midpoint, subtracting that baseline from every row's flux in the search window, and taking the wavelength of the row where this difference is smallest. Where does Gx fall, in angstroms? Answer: 5353.40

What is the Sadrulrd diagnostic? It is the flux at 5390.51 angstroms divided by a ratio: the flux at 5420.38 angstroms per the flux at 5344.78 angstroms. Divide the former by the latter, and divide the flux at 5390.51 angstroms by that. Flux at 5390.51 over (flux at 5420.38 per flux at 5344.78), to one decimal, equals 10.4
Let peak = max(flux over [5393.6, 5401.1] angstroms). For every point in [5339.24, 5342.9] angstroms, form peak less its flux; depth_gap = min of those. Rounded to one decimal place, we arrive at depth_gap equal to -0.1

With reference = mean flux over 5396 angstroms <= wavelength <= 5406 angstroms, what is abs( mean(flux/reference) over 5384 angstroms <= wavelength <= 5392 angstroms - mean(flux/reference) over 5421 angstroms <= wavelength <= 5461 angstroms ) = 0.016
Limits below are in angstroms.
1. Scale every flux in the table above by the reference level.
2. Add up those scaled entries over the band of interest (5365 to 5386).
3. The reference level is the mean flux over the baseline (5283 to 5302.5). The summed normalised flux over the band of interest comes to 16.7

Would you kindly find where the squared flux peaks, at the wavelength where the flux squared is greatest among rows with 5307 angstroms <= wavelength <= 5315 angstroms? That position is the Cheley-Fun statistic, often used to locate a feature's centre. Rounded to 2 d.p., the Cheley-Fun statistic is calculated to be 5310.43 angstroms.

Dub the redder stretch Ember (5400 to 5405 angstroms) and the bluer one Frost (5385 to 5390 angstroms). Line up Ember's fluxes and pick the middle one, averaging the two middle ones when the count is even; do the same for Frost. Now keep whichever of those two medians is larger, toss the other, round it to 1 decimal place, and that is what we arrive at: 10.1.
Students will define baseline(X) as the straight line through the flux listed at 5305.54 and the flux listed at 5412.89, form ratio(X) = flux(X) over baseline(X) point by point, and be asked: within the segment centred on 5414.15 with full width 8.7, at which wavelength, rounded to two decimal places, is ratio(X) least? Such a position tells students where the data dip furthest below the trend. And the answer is 5410.40 angstroms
